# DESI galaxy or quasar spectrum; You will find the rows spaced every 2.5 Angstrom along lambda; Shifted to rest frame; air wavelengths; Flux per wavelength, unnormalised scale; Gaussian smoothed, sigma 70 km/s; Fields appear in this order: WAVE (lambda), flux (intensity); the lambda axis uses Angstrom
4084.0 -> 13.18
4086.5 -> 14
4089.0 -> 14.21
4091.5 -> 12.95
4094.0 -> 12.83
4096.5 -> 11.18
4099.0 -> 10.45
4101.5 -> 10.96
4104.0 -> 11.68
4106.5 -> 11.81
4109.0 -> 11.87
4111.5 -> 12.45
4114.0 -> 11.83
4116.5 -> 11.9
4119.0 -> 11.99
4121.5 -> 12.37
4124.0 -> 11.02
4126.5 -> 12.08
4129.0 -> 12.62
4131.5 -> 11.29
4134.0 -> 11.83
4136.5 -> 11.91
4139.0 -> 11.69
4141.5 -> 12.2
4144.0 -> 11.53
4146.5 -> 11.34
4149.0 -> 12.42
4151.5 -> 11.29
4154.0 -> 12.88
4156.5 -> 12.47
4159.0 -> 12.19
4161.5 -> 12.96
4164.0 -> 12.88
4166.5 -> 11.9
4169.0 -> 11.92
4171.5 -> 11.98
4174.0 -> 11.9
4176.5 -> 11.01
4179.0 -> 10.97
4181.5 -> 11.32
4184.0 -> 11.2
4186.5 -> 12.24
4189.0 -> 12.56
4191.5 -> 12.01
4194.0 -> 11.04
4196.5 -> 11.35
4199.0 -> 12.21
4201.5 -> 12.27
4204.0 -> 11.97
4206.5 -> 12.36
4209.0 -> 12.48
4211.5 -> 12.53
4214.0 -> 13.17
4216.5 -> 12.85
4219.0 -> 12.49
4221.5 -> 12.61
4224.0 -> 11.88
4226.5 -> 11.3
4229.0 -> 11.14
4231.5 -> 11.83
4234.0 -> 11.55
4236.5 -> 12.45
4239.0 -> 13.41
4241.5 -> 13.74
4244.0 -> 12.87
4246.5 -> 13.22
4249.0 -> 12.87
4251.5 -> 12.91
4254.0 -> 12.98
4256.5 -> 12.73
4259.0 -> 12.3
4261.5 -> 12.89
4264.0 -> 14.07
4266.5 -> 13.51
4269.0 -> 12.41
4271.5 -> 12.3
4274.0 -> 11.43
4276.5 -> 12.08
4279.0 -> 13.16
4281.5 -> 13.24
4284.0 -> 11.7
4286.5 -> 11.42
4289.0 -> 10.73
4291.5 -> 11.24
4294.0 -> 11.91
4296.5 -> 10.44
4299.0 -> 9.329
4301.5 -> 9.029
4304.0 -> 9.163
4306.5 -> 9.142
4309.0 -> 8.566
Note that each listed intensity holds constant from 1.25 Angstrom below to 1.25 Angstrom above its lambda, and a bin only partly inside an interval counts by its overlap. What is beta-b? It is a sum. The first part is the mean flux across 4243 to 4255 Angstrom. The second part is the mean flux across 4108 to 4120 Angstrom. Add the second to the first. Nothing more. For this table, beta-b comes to 25.0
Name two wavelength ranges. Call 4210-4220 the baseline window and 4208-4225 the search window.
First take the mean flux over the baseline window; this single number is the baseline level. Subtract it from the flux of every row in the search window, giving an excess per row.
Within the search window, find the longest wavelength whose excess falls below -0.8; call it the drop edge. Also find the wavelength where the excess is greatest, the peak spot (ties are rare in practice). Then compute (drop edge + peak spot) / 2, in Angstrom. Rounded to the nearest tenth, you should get 4219.0 Angstrom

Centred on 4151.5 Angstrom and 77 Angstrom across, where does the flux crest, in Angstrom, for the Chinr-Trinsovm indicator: 4161.5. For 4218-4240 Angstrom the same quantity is 4239.0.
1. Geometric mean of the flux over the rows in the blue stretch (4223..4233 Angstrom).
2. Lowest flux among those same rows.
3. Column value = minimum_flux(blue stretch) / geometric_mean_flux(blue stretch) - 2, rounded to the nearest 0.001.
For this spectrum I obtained -1.034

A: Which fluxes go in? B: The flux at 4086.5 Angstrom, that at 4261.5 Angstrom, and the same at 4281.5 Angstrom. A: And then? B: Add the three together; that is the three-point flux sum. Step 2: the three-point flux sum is 40.1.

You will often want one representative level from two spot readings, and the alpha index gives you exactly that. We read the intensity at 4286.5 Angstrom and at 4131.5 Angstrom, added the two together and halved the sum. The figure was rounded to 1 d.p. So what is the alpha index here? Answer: 11.4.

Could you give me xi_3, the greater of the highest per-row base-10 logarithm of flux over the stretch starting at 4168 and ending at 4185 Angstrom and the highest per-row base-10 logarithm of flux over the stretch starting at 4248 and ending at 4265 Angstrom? 1.15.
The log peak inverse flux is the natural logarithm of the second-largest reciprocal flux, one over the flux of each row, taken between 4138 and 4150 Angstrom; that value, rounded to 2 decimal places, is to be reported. -2.44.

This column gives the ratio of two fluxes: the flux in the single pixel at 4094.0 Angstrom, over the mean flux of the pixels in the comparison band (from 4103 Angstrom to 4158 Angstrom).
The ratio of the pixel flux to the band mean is 1.08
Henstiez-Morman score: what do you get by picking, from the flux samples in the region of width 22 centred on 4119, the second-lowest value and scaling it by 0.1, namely 1.18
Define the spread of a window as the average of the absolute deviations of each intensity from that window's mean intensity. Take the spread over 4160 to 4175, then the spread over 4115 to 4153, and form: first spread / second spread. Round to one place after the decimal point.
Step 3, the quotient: 1.2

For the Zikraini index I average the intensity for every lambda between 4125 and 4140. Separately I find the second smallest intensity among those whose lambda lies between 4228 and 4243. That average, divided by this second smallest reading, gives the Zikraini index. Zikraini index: 1.03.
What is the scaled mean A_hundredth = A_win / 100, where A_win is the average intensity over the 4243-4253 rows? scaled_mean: 0.130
